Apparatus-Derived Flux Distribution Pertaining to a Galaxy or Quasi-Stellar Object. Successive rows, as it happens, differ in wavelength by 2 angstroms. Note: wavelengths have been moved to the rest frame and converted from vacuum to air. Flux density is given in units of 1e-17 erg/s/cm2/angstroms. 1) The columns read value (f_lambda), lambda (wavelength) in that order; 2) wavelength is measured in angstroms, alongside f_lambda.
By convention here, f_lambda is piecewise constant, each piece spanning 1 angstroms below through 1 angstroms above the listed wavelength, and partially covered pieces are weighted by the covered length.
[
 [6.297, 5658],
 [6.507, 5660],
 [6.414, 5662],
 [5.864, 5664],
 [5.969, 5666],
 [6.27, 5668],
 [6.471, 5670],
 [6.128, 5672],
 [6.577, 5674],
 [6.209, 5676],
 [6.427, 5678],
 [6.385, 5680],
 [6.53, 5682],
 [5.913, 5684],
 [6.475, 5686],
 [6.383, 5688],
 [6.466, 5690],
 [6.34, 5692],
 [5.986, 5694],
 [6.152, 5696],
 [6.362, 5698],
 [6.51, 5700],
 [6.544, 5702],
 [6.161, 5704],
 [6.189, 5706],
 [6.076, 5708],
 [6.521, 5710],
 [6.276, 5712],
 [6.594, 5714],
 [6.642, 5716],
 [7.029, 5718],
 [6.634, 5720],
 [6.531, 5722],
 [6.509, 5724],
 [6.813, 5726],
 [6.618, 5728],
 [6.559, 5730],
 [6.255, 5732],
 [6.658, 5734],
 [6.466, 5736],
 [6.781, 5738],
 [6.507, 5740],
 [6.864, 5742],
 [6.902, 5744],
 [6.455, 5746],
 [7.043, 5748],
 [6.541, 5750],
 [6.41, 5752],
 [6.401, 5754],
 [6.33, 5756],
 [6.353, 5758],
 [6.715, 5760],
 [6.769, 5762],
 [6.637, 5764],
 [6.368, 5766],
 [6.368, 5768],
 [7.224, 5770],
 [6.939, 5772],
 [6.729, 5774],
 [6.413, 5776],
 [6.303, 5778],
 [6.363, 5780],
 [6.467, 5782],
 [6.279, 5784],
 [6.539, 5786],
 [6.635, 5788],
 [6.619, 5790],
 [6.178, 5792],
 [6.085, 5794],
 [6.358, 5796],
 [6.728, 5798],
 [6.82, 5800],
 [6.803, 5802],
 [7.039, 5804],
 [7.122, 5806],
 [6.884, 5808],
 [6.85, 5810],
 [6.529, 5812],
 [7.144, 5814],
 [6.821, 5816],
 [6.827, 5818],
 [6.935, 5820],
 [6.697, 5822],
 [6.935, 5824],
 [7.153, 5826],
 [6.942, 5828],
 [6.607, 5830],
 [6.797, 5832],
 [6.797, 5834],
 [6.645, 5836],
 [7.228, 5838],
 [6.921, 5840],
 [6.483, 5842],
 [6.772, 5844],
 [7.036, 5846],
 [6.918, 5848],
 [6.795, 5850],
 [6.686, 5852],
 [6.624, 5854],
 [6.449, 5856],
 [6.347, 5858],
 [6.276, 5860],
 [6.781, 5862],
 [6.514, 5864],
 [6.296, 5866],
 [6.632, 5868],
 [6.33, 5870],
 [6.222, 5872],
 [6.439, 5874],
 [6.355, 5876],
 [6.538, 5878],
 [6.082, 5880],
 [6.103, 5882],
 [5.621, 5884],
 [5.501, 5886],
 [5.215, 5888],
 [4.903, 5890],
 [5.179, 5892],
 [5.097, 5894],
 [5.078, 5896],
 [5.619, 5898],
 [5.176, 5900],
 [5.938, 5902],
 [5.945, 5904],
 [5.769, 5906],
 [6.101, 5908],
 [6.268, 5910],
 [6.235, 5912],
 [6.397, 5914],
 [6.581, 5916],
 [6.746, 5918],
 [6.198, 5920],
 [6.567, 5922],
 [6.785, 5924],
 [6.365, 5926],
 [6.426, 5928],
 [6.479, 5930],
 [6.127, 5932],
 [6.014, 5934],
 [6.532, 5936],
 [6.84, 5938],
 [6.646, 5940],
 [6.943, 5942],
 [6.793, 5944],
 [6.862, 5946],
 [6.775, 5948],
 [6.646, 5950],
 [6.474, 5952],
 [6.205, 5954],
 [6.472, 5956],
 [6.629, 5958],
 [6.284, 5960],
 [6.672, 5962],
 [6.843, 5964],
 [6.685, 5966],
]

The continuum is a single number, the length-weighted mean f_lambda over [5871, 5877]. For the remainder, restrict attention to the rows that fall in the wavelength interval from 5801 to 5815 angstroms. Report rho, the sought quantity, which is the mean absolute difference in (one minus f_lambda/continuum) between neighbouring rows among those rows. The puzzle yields 0.040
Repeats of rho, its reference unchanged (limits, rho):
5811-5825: 0.040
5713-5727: 0.033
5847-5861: 0.017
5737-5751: 0.058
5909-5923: 0.038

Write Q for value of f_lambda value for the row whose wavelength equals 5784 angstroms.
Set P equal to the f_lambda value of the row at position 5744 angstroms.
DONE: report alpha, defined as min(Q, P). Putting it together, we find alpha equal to 6.28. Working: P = 6.902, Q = 6.279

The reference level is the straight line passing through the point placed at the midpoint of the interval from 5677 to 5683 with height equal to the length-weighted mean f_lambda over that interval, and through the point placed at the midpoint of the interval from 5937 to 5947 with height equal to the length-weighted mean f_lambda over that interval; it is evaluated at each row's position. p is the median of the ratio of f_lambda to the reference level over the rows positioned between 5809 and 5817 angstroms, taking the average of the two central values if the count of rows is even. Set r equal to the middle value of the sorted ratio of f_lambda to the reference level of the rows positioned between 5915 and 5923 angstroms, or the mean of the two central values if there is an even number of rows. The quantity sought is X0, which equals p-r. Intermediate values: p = 1.03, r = 0.97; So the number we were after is 0.06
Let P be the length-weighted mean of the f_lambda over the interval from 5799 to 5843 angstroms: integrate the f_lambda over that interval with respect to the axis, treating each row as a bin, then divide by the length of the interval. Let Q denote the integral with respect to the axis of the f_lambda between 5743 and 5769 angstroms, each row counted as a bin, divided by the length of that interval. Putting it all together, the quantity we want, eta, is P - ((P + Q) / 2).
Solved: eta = 0.15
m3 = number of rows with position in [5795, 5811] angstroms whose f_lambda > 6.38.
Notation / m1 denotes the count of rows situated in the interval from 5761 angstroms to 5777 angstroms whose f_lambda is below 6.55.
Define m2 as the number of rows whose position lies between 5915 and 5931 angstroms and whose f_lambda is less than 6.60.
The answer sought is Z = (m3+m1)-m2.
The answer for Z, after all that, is 4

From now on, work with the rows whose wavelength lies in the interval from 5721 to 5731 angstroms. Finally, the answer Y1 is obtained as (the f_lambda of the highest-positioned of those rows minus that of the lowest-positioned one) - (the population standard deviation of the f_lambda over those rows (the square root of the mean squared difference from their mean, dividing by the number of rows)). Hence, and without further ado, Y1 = -0.08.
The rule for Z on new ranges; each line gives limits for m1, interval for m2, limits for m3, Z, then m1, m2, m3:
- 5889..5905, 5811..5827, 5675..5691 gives 13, 8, 1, 6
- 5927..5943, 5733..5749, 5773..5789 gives 7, 5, 3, 5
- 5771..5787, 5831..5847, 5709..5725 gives 12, 6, 1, 7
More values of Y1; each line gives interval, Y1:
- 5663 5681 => 0.30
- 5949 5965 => 0.00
